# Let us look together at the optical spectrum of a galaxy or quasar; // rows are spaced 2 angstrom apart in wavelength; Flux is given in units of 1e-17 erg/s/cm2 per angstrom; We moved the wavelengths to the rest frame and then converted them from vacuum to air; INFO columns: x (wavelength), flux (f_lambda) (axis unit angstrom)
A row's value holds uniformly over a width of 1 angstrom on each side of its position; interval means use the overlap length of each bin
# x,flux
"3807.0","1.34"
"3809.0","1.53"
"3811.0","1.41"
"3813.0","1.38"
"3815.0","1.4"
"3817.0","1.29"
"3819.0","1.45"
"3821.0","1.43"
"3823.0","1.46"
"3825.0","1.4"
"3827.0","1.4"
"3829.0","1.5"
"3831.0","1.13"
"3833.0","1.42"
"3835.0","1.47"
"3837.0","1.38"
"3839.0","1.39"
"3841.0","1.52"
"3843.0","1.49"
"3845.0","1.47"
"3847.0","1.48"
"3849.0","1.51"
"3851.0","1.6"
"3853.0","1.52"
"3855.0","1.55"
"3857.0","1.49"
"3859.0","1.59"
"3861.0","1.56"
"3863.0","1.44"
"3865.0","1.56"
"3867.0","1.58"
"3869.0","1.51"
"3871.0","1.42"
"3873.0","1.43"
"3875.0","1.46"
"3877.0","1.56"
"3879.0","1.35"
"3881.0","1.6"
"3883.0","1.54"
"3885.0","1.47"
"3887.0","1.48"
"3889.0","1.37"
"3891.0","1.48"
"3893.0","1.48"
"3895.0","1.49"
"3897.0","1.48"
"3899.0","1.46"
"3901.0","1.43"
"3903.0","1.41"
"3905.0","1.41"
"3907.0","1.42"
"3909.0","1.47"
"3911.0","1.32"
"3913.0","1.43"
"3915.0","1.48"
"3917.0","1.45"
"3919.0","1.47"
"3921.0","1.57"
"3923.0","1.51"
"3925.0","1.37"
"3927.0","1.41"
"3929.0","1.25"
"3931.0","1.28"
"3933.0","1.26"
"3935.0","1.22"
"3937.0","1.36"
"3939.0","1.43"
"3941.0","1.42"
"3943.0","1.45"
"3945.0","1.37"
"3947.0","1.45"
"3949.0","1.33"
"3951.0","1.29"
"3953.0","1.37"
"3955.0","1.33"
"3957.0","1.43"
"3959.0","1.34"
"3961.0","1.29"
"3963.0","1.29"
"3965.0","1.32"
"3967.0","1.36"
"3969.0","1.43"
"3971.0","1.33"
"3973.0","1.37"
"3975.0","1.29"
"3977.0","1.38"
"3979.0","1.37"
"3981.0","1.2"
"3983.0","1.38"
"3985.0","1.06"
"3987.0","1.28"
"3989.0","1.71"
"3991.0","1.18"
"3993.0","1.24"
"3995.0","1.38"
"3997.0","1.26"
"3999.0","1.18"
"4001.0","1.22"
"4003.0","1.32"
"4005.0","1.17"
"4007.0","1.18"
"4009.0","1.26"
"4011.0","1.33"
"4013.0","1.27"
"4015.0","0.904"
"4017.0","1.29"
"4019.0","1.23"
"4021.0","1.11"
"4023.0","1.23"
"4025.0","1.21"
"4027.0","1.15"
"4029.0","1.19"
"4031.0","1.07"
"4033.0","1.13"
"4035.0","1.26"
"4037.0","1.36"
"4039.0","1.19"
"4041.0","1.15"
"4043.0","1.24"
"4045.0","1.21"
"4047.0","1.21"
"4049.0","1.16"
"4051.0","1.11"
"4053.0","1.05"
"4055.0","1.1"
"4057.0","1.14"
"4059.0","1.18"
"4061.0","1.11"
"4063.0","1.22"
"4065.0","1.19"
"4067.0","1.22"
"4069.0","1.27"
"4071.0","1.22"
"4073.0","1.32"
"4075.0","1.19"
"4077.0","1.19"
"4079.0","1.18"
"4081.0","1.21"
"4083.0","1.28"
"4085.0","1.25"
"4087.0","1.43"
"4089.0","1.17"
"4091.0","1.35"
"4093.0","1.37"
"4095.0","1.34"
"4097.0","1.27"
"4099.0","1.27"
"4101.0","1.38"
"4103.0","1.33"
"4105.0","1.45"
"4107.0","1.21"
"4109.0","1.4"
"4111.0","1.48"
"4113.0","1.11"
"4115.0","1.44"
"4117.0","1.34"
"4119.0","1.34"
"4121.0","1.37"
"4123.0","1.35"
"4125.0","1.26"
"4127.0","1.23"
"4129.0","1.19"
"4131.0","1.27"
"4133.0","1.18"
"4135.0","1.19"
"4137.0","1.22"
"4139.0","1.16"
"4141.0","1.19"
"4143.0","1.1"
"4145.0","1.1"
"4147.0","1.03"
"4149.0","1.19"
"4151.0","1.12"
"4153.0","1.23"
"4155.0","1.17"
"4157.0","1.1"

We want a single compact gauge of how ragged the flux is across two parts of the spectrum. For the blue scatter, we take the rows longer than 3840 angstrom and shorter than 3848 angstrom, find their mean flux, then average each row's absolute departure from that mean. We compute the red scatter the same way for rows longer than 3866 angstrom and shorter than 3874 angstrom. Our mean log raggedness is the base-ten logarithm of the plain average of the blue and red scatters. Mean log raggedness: -1.43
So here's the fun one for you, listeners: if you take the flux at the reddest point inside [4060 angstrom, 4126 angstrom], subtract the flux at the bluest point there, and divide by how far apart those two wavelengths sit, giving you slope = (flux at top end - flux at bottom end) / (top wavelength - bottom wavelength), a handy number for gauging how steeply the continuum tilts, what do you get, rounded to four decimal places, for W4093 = 0.0023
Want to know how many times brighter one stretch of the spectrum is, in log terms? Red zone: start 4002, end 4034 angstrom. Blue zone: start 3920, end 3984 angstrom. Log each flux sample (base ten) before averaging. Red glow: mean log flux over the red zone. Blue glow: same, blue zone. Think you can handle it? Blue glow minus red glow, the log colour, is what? 0.058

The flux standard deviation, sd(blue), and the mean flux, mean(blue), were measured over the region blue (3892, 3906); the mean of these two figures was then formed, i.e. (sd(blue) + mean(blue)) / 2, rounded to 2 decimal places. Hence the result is 0.74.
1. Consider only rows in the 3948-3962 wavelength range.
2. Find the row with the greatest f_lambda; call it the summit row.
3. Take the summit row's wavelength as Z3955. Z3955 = 3957.0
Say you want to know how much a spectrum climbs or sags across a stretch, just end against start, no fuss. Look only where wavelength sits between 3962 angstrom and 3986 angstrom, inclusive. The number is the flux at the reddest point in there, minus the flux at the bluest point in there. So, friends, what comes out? -0.23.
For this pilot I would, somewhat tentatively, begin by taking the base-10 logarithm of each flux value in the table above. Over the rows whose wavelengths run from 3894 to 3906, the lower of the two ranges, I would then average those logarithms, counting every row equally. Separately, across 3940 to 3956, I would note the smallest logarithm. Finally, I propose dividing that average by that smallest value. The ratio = 1.4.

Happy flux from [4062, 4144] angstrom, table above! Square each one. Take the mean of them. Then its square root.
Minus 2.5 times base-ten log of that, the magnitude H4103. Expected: -0.26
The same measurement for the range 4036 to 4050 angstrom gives -0.21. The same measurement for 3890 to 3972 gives -0.36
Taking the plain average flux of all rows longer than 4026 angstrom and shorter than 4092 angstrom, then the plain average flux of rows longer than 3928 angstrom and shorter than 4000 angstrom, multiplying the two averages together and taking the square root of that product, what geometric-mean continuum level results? 1.26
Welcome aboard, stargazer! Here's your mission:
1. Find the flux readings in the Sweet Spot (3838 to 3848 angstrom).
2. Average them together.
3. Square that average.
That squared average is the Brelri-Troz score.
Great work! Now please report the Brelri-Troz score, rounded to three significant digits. 2.16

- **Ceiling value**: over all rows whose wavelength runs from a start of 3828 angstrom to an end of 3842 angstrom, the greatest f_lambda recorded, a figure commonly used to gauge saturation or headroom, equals 1.52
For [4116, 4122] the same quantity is 1.37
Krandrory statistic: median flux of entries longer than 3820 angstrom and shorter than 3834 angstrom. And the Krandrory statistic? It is 1.42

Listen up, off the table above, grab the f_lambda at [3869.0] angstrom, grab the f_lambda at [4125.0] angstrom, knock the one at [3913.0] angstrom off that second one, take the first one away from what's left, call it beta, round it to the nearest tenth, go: -1.7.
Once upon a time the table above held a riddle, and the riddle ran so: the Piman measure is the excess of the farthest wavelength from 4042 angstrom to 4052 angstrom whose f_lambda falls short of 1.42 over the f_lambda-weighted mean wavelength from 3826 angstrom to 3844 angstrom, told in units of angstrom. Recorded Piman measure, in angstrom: 215.9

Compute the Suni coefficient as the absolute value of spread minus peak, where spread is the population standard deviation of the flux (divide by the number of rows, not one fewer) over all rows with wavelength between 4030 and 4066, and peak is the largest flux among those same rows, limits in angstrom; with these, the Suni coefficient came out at 1.29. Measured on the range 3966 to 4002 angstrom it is 1.58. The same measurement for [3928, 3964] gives 1.38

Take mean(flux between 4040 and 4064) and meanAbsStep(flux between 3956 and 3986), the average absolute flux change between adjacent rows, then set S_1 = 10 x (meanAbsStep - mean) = -10.7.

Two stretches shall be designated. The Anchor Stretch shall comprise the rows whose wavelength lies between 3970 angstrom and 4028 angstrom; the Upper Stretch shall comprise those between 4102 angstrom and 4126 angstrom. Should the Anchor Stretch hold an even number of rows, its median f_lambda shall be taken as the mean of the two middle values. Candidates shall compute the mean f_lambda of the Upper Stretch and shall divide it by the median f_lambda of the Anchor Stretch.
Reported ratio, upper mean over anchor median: 1.06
